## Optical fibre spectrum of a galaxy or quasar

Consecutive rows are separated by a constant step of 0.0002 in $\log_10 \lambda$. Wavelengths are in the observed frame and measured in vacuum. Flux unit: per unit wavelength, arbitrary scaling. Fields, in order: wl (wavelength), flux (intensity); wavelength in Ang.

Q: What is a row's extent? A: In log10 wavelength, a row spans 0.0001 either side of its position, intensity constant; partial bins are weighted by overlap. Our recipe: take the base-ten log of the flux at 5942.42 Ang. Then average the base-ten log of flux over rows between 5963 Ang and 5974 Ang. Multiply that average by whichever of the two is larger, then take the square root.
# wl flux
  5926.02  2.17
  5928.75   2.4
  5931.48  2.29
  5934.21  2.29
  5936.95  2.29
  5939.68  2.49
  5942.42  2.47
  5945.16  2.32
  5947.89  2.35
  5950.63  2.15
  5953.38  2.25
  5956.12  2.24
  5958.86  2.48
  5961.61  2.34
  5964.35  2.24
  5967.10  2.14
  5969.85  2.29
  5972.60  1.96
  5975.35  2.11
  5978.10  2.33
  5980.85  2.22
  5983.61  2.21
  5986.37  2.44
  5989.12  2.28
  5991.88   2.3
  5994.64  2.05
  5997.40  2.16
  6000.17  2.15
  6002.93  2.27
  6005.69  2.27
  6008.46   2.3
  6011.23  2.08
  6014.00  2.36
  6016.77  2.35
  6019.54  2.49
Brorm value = 0.362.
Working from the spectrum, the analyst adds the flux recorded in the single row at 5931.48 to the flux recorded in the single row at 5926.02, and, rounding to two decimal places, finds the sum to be 4.46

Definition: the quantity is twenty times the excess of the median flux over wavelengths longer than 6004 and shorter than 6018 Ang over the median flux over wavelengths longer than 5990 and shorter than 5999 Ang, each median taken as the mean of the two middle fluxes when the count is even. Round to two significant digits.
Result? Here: 2.8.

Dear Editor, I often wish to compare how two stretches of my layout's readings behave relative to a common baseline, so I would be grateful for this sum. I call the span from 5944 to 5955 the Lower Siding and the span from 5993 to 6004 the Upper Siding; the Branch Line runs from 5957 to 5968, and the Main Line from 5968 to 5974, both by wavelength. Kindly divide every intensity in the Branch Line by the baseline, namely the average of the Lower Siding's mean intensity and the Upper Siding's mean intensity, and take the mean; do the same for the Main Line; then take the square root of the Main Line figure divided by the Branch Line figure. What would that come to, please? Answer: 0.96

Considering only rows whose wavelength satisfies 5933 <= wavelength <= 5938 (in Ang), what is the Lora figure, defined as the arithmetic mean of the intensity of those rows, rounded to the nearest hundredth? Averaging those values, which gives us 2.29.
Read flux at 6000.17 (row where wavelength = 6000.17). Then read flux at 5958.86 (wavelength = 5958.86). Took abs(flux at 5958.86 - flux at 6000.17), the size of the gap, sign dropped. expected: 0.33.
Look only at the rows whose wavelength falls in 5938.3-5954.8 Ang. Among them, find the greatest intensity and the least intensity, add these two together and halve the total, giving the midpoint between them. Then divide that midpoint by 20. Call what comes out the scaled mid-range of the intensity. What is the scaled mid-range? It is 0.116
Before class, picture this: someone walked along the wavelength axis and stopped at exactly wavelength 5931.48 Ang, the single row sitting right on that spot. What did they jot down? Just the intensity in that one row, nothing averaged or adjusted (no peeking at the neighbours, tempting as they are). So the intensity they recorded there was 2.29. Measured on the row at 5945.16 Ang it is 2.32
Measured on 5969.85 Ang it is 2.29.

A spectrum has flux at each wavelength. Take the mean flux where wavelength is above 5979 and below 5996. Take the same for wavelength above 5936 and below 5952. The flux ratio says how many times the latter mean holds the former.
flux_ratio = 1.04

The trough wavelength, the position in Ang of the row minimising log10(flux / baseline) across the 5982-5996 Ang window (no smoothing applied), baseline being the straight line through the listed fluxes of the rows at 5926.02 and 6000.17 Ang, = 5994.64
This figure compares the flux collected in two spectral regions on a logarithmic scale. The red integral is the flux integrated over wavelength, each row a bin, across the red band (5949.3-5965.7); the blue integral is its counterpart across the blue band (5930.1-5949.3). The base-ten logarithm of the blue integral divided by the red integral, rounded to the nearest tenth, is 0.1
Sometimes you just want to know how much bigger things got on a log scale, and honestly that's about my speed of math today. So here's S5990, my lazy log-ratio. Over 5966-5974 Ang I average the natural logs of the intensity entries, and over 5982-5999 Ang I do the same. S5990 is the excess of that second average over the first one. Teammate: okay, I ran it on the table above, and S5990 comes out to 0.05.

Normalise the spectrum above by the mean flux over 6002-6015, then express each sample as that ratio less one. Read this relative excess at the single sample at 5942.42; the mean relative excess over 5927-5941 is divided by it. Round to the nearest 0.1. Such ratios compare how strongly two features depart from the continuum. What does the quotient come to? 0.4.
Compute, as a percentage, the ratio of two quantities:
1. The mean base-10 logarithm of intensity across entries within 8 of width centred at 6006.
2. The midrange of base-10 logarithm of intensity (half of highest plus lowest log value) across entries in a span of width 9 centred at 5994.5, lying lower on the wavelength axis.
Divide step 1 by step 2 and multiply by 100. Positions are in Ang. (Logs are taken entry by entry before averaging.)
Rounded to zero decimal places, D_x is 106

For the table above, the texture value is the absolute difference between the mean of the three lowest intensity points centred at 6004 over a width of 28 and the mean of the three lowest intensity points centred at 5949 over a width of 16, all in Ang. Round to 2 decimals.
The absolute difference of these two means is 0.12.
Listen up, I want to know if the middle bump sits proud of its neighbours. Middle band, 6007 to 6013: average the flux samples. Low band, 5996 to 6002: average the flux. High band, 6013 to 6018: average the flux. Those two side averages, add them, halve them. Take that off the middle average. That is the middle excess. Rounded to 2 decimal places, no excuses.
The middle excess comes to -0.06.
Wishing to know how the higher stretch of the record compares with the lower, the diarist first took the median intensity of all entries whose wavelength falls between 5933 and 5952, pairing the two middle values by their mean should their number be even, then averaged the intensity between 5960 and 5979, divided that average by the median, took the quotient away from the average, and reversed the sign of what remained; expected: -1.25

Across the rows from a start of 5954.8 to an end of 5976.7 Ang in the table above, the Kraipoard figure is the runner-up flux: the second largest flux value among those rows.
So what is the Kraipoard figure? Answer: 2.34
